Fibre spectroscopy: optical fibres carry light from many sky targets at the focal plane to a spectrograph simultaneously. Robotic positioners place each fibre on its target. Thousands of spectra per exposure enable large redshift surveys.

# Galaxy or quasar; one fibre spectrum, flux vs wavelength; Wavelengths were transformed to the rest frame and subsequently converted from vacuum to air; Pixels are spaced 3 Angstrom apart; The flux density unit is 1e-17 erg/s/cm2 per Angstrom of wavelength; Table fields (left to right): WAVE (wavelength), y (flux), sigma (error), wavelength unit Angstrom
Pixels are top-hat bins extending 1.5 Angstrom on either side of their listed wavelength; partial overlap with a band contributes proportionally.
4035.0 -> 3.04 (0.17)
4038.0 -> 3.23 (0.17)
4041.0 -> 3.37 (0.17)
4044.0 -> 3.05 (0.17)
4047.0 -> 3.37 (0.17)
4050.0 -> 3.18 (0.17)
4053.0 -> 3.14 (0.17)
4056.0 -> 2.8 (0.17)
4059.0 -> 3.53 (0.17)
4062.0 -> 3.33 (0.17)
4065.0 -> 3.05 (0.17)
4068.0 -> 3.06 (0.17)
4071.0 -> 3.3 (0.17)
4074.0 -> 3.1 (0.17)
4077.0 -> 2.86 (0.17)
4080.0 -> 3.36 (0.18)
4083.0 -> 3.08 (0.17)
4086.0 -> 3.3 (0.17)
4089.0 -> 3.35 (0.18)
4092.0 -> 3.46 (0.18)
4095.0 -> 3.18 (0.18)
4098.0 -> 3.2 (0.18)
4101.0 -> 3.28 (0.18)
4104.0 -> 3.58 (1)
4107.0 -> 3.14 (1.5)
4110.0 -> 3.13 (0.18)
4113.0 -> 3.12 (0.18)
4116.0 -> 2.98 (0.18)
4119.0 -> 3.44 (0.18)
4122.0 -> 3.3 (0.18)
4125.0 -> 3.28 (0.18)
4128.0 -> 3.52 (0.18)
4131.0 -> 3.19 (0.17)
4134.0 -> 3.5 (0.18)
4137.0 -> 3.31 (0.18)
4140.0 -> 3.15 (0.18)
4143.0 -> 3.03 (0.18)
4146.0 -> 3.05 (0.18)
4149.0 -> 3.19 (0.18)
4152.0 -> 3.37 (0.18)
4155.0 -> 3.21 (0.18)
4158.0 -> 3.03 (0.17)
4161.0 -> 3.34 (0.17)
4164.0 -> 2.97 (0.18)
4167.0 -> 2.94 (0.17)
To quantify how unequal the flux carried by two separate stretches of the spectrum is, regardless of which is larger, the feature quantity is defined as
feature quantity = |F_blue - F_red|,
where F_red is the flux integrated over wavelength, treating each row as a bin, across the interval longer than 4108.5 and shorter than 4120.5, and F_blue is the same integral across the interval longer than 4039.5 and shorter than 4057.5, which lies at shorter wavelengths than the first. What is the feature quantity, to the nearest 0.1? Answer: 18.7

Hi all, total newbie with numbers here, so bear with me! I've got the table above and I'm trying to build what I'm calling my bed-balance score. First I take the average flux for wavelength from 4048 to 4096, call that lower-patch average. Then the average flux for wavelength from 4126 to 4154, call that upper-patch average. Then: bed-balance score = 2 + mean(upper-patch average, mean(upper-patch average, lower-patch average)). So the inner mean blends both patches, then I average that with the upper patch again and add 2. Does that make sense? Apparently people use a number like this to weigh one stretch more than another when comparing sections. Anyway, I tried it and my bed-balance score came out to 5.24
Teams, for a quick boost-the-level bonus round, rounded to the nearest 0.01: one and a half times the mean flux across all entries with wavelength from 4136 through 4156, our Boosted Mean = 4.78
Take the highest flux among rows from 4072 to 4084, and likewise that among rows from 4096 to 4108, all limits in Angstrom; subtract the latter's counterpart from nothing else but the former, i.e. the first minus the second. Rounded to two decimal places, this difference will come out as -0.22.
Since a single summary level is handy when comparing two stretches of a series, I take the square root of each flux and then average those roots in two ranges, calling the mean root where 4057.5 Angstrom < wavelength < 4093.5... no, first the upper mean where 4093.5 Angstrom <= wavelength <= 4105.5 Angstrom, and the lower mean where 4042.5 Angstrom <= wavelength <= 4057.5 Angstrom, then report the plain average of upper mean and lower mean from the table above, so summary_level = 1.79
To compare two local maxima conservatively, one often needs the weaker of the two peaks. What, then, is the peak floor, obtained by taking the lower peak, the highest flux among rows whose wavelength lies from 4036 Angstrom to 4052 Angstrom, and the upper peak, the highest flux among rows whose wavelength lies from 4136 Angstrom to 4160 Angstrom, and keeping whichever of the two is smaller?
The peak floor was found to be 3.37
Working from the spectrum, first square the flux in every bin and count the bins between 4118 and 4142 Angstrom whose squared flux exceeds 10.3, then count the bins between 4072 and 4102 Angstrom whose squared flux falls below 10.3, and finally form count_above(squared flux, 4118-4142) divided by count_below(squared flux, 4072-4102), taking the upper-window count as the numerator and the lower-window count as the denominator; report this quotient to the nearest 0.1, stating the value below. 1.2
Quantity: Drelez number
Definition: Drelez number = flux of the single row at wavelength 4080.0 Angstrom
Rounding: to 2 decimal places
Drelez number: 3.36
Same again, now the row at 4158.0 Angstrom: 3.03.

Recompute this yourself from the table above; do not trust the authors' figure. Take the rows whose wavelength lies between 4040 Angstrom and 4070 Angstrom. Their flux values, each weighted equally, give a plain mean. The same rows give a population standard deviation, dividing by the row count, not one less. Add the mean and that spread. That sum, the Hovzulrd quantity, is 3.39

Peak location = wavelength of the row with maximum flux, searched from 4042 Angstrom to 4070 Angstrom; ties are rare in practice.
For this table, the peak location 4059.0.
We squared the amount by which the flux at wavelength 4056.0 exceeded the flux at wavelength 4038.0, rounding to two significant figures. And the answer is 0.18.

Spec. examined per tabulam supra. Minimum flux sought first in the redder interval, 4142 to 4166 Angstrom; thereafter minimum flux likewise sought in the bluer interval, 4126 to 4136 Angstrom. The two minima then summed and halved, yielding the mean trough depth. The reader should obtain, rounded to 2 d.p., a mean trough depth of 3.08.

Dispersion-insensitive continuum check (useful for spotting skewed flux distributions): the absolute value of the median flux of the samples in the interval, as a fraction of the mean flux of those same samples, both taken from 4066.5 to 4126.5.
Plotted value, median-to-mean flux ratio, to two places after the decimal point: 1.00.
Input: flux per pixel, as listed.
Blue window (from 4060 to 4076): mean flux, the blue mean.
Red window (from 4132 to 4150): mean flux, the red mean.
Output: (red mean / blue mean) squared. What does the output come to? 1.02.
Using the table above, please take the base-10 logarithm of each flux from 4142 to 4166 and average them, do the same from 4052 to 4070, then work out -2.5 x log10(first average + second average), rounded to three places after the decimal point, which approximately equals 0.005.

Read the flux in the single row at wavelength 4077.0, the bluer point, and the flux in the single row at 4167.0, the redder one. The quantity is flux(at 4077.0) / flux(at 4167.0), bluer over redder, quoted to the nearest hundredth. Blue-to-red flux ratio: 0.97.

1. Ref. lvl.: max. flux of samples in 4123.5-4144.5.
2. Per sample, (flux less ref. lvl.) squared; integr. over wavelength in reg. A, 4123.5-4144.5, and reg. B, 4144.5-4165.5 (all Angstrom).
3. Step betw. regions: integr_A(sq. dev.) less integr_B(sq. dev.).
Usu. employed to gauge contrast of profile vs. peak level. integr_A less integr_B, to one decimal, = -1.3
